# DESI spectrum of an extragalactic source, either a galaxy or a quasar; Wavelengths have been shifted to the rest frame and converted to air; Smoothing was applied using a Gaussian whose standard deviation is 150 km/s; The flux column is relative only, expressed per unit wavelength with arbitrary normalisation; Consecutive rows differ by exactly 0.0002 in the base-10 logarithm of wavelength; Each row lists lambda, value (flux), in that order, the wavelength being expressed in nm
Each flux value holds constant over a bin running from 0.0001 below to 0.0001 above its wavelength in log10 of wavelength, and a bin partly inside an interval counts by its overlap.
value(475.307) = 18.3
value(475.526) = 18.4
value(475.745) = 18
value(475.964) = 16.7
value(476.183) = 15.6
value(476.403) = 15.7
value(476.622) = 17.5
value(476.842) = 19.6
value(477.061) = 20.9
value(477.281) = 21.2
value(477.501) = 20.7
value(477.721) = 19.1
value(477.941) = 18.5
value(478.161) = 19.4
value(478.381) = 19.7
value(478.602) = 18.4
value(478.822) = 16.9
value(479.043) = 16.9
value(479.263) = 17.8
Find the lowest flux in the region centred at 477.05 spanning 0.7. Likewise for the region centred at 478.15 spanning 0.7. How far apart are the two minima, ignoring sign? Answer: 1.1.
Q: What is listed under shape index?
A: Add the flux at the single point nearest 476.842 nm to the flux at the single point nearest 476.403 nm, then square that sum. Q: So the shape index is 1246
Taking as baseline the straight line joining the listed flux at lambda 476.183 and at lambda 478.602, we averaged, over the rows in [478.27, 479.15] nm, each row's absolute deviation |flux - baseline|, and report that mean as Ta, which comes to 1.3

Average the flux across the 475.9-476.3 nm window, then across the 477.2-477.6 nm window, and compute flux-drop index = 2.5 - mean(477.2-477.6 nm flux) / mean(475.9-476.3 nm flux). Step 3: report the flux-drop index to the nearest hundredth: 1.20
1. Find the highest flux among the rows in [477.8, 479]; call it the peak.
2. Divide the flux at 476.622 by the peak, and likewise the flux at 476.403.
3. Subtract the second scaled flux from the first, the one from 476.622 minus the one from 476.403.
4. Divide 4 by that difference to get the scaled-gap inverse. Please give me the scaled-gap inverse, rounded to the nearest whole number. 44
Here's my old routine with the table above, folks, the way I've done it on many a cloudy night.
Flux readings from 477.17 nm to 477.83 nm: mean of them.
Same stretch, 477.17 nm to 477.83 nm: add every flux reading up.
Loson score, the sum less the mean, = 41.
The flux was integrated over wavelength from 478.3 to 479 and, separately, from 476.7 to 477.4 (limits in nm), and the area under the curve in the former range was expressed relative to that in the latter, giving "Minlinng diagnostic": 0.89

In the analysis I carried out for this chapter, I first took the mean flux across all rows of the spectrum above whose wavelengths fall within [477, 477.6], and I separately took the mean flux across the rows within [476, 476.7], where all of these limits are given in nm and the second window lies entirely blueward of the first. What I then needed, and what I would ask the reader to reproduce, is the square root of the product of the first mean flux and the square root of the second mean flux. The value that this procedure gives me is 9.19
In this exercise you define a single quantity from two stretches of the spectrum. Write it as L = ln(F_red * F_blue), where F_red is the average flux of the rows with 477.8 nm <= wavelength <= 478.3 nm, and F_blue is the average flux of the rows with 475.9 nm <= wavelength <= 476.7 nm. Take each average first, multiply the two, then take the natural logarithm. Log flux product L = 5.74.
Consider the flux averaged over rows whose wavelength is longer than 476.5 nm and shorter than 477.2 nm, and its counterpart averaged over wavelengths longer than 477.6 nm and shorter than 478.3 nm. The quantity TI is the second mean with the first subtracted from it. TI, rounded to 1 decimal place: -0.3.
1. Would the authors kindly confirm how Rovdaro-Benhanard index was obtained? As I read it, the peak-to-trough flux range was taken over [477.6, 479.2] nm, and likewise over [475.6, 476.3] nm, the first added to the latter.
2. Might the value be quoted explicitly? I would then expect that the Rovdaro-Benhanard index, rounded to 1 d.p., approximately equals 5.2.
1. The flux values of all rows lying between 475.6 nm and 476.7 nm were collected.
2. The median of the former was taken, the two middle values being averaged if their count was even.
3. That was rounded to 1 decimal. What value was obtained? 16.7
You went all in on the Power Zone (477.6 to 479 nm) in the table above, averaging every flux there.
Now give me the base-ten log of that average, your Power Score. 1.27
